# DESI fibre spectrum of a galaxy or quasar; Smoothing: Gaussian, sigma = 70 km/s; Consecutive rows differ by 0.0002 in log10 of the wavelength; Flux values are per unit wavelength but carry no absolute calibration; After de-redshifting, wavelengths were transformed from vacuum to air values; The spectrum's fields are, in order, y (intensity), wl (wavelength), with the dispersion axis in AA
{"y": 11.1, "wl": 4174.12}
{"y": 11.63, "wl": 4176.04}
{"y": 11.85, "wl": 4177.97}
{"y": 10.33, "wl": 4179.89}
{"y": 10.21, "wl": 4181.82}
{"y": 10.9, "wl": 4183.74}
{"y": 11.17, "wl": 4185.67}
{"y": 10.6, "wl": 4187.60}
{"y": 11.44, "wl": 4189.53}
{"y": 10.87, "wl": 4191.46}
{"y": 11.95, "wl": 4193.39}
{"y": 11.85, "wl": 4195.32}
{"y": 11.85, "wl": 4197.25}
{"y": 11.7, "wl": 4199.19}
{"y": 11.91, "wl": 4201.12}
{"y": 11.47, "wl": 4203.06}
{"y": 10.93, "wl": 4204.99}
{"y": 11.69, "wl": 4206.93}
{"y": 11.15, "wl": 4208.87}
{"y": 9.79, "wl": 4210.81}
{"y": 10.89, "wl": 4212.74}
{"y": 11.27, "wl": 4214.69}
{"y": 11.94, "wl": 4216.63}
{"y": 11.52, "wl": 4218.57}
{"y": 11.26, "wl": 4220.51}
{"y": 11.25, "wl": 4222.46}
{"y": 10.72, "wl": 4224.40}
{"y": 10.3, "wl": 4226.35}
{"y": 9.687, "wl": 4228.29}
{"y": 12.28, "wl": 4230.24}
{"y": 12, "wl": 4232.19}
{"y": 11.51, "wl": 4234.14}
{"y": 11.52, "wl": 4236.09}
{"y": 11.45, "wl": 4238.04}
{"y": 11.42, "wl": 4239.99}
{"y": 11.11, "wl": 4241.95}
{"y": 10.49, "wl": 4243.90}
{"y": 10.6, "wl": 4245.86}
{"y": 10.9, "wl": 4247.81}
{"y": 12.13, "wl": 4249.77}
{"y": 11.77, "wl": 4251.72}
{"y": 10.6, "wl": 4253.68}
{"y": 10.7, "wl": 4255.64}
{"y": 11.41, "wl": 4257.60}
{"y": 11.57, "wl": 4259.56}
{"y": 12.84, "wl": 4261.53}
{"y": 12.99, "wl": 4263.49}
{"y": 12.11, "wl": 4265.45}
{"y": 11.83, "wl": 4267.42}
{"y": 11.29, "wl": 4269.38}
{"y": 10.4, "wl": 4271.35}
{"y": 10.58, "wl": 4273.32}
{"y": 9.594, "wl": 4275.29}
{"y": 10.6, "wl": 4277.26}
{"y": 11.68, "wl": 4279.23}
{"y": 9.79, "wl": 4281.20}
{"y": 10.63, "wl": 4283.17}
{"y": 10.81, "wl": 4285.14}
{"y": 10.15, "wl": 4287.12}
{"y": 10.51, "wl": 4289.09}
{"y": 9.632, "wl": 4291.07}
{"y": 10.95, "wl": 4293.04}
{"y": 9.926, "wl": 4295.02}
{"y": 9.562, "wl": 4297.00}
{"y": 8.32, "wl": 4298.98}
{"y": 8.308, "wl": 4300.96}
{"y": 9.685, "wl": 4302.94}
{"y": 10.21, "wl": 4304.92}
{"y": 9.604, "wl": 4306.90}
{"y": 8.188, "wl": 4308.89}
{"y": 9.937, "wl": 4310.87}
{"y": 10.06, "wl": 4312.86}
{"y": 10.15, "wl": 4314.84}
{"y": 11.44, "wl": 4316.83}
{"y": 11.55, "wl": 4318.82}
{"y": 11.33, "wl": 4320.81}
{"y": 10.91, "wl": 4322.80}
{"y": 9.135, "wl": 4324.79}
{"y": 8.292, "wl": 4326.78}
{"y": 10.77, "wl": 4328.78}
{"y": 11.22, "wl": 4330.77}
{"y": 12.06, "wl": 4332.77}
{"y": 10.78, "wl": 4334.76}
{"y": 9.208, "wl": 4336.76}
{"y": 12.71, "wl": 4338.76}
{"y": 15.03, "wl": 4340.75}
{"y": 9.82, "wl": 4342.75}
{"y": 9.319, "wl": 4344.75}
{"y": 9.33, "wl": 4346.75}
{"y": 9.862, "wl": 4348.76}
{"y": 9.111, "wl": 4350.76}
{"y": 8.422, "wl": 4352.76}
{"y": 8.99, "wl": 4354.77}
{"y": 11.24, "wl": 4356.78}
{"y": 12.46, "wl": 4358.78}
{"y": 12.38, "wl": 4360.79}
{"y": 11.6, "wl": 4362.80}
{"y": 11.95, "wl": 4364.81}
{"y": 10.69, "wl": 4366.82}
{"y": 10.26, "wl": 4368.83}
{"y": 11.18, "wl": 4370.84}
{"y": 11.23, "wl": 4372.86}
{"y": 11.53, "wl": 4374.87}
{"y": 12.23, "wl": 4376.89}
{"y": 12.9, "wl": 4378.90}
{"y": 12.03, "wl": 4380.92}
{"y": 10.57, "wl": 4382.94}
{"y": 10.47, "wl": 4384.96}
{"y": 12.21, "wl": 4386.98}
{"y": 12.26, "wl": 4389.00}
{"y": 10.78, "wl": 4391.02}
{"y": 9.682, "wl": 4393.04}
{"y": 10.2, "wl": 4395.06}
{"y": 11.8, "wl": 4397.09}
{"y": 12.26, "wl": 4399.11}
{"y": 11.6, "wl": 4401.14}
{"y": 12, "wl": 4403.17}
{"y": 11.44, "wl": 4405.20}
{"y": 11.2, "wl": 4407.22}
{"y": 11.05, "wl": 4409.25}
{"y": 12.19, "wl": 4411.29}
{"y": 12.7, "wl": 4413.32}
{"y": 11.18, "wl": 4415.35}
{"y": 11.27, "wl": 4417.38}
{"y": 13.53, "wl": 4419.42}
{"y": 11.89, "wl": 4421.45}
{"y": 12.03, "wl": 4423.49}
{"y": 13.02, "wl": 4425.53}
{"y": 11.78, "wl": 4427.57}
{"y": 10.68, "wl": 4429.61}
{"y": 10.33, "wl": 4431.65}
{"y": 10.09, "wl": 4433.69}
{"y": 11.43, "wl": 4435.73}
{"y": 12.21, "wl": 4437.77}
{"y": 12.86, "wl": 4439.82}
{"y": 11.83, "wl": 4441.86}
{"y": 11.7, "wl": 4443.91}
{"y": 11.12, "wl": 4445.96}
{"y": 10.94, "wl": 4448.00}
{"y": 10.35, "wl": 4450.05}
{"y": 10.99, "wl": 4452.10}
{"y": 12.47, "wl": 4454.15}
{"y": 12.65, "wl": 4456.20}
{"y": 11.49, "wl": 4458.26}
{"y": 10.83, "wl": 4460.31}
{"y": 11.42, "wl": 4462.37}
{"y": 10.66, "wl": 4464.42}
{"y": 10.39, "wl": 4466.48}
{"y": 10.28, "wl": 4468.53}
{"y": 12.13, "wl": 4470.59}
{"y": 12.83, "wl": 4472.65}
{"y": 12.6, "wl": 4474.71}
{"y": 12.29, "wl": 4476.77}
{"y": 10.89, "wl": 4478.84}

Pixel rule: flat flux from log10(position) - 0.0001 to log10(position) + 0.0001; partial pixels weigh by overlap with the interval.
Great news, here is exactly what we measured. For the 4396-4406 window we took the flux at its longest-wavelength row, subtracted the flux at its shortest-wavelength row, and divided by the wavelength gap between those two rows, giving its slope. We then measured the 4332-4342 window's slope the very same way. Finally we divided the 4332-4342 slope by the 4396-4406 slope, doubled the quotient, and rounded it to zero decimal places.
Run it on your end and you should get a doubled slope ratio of -17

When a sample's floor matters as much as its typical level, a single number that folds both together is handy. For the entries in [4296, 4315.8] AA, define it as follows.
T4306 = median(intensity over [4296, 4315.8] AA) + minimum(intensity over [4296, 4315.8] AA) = 17.8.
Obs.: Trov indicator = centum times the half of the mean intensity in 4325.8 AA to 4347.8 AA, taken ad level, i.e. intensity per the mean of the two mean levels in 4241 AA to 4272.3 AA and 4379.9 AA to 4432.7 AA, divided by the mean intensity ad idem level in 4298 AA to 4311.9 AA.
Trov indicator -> 58.7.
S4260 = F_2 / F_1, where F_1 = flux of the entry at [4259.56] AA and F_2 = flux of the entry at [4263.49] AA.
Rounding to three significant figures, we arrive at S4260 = 1.12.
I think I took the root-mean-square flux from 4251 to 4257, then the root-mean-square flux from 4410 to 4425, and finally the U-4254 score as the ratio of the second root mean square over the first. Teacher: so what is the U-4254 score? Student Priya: 1.10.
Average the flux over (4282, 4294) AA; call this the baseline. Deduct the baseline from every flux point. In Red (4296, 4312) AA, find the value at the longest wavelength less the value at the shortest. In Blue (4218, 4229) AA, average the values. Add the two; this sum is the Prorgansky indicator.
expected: 0.7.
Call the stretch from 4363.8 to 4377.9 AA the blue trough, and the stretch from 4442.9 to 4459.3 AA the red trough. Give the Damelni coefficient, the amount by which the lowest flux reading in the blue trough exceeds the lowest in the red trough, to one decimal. -0.1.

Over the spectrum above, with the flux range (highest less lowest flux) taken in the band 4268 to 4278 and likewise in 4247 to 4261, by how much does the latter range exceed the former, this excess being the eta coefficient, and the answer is -0.17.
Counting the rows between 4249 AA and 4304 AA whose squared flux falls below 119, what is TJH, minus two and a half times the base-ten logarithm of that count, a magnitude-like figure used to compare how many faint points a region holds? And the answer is -3.1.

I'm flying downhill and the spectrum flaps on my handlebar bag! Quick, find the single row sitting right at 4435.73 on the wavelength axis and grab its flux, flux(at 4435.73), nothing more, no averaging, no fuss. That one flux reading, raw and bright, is 11.43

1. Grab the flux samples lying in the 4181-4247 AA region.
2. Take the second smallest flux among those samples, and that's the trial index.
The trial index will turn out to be 9.79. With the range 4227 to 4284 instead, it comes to 9.687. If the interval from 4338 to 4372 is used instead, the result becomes 8.99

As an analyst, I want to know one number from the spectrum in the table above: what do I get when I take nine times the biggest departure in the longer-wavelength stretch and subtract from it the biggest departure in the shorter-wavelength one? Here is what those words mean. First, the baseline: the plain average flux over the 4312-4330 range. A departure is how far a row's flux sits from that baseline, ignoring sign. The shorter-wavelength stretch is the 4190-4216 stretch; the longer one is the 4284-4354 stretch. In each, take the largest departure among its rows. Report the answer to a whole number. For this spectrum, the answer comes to 40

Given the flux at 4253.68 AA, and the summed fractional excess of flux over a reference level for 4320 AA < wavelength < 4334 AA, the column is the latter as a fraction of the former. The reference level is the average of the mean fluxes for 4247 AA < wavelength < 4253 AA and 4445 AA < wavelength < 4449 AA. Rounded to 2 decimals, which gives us -0.05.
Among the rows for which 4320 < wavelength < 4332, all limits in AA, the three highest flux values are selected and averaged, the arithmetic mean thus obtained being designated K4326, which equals 11.2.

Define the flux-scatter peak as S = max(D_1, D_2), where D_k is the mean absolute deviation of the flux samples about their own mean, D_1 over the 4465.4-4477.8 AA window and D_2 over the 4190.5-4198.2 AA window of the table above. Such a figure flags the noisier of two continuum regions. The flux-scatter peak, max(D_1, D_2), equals 0.95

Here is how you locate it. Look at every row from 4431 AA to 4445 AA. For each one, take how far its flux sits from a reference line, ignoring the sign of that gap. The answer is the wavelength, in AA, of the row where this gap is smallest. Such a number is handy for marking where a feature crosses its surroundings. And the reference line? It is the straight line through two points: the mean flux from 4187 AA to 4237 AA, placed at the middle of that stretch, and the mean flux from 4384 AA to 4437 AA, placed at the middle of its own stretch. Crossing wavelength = 4435.73 AA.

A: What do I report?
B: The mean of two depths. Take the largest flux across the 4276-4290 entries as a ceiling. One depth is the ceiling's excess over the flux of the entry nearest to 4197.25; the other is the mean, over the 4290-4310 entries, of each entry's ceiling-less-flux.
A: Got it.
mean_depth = 1.0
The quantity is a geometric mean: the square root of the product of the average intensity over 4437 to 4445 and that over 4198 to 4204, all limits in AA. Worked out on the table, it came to 11.9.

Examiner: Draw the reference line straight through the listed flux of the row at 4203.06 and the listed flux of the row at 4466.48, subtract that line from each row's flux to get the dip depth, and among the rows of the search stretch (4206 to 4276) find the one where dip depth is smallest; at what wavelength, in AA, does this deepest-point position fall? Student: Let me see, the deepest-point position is 4228.29 AA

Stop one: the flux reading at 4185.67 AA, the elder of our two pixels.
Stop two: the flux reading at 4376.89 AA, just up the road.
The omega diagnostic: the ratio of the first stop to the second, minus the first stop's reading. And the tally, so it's -10.3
